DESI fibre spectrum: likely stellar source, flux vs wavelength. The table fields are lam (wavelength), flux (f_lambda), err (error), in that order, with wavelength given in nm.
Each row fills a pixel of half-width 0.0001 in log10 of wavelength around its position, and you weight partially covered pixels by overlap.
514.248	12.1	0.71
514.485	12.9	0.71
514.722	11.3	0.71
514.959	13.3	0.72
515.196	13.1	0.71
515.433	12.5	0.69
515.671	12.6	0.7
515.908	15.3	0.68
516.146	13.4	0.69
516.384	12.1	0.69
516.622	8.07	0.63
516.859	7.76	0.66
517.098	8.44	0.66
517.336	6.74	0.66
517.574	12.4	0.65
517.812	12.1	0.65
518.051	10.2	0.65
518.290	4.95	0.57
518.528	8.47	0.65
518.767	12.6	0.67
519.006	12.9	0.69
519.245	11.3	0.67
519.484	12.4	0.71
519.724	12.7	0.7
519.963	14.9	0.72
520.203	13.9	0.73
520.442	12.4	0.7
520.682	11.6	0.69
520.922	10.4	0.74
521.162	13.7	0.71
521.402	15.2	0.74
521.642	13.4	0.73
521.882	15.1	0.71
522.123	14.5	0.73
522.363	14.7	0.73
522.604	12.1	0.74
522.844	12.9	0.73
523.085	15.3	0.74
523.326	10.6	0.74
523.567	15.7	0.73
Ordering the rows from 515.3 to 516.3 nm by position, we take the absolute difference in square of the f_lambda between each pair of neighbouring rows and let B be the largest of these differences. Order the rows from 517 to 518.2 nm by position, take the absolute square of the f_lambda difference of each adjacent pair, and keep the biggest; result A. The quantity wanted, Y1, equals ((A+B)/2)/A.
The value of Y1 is 0.85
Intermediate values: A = 108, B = 75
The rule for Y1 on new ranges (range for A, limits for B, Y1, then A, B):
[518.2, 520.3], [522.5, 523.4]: 1.20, 87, 122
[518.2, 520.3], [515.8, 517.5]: 0.97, 87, 81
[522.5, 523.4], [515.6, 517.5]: 0.83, 122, 81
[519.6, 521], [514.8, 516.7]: 1.17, 61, 81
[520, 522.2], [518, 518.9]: 1.05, 80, 87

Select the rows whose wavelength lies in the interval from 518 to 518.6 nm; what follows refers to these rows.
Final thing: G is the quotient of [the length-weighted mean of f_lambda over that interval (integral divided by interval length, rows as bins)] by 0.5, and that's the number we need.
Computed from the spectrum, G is 15.1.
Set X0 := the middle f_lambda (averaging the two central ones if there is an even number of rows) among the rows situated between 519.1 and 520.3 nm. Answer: 12.7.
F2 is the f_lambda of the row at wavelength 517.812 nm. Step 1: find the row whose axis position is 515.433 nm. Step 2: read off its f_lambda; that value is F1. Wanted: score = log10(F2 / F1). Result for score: -0.01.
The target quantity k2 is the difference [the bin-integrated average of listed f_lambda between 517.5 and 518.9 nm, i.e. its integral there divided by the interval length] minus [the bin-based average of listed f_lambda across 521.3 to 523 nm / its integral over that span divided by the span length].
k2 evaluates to -4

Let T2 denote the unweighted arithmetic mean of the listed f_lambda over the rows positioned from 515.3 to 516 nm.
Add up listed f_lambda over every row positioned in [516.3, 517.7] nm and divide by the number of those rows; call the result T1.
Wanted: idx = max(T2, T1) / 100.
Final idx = 0.135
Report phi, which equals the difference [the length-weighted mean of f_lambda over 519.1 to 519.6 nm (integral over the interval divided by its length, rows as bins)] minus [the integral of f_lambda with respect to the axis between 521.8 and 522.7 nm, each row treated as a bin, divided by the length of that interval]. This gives -2.2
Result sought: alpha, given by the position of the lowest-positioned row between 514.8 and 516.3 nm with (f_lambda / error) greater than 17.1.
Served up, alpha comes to 514.959 nm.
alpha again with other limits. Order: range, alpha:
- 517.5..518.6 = 517.574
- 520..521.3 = 520.203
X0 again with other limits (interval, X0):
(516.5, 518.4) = 8.3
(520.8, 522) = 13.7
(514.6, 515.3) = 13.1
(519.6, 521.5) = 13.2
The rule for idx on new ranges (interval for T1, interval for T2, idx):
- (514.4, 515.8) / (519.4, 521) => 0.126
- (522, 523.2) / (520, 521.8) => 0.139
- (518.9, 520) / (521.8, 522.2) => 0.148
